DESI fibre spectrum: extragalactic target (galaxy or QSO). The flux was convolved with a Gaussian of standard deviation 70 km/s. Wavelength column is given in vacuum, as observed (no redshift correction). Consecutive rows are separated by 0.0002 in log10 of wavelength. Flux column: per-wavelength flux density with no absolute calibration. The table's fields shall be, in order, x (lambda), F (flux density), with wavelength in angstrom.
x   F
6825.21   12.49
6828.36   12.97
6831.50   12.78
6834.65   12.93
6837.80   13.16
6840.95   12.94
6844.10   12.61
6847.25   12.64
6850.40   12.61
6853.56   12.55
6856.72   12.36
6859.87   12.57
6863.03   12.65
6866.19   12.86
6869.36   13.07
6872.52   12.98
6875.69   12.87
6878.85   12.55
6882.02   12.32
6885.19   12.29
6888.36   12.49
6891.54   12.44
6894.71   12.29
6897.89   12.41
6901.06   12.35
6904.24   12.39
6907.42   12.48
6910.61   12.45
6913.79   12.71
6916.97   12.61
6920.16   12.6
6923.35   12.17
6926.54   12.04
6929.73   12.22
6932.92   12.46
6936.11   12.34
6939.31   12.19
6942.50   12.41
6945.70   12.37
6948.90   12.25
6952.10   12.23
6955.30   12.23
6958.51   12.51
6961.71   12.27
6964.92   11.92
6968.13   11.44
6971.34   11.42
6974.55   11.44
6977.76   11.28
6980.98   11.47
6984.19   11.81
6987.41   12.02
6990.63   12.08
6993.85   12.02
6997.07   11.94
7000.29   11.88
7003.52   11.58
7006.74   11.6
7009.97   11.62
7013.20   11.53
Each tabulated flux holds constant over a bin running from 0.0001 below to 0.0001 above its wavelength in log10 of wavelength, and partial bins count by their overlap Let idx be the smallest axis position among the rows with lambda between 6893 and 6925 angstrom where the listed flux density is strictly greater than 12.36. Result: 6897.89 angstrom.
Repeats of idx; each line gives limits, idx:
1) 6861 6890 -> 6863.03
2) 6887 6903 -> 6888.36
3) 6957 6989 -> 6958.51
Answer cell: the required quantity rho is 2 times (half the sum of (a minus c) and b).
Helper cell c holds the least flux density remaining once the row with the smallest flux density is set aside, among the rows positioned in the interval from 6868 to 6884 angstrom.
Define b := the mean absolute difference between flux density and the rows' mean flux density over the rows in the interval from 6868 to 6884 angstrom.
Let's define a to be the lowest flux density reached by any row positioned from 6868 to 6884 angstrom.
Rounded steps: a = 12.32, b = 0.26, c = 12.55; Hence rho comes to 0.03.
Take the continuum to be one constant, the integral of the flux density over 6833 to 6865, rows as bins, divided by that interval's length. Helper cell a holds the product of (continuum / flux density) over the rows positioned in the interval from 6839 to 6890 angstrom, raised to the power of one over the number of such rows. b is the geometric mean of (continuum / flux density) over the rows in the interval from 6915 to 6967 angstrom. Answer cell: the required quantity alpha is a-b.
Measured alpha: -0.03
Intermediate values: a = 1.005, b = 1.033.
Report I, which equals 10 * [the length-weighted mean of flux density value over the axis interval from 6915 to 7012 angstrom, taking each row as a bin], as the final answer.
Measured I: 120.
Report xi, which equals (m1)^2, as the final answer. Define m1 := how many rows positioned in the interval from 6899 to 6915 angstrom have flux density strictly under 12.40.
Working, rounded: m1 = 2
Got 4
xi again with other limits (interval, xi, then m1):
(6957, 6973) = 16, 4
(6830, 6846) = 0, 0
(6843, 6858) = 1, 1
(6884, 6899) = 4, 2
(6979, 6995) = 25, 5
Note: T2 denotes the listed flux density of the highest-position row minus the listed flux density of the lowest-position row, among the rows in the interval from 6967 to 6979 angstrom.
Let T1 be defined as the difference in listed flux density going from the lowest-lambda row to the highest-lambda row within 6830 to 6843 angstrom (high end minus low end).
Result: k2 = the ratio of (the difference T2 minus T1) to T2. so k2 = 2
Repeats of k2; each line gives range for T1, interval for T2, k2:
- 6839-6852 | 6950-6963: 9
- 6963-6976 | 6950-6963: 13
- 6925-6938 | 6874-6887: 2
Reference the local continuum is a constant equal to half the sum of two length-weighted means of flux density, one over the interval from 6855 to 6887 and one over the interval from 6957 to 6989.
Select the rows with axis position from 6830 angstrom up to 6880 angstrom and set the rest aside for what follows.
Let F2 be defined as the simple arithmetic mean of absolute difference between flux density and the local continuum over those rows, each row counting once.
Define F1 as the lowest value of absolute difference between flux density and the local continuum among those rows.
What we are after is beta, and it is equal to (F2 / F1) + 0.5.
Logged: 4.1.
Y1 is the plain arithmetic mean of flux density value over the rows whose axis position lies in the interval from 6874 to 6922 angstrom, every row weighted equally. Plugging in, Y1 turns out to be 12.5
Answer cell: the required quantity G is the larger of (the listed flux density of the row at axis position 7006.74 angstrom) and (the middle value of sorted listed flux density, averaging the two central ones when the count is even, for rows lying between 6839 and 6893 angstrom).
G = 12.61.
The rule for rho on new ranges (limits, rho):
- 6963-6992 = 0.13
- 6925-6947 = -0.03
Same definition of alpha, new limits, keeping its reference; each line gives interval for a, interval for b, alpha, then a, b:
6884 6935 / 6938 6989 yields -0.04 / 1.025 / 1.064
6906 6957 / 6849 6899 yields 0.02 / 1.028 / 1.010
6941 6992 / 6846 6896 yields 0.06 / 1.064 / 1.009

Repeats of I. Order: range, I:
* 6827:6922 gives 126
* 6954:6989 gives 118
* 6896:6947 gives 124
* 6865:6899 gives 126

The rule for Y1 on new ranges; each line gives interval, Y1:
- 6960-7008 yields 11.7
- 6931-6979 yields 12.1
